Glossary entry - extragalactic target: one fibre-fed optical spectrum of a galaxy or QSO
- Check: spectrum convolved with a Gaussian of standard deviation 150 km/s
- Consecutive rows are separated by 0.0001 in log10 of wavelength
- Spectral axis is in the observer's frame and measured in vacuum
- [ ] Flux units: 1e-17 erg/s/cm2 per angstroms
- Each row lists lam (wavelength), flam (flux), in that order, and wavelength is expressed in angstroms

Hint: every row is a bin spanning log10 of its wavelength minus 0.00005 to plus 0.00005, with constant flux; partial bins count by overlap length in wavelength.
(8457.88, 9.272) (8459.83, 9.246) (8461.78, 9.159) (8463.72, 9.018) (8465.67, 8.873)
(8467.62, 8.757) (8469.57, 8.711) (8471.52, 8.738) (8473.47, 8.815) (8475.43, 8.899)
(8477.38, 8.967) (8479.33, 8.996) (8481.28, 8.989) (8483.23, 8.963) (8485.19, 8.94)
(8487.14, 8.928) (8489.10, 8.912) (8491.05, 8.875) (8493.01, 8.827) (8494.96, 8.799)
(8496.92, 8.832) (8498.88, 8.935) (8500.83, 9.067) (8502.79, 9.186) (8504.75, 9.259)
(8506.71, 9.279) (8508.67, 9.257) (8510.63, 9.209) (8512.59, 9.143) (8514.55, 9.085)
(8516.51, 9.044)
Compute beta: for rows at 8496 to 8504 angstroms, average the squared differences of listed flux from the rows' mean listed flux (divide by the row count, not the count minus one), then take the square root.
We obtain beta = 0.13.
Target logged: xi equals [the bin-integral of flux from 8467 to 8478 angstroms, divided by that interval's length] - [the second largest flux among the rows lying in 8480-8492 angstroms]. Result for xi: -0.2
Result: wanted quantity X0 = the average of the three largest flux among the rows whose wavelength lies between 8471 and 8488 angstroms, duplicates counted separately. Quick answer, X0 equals 8.98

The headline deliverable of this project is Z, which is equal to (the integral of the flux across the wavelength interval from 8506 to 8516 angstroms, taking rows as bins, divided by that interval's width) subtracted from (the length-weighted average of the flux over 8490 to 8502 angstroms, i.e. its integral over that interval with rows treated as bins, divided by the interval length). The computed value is -0.29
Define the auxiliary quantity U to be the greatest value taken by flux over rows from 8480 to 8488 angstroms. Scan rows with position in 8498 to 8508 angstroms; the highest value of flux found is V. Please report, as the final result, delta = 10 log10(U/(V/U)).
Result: 9.4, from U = 8.989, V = 9.279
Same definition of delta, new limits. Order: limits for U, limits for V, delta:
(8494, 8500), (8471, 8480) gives 9.5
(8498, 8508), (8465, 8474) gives 9.9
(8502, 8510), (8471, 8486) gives 9.8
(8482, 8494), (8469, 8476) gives 9.6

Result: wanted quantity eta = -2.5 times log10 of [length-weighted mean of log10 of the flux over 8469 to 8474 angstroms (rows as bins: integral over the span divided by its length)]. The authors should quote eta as 0.064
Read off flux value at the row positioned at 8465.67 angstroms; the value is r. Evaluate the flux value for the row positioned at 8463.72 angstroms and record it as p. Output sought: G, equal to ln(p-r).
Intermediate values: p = 9.018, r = 8.873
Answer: -1.9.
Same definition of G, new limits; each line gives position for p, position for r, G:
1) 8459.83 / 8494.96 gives -0.8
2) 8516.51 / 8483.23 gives -2.5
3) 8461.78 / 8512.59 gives -4.1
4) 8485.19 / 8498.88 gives -5.3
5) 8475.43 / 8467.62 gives -2.0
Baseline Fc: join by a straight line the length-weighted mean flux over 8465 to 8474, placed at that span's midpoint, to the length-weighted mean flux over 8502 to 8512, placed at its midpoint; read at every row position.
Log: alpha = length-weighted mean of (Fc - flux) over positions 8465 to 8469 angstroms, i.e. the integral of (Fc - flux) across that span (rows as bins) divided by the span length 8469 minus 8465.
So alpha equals -0.06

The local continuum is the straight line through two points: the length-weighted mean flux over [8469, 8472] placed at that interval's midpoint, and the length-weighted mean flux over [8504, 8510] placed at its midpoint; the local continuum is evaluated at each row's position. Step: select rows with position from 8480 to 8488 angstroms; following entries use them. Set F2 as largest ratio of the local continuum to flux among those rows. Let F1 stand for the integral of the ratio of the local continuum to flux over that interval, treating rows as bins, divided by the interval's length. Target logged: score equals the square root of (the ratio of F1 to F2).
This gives 0.996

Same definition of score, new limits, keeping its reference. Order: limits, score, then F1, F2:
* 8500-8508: 0.995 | 1.00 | 1.01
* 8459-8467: 0.988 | 0.95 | 0.98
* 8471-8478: 0.995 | 0.99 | 1.00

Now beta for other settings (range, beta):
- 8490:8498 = 0.03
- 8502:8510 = 0.04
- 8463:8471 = 0.12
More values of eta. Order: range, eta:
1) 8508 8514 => 0.041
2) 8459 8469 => 0.051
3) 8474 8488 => 0.054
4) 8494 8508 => 0.048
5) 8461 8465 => 0.045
